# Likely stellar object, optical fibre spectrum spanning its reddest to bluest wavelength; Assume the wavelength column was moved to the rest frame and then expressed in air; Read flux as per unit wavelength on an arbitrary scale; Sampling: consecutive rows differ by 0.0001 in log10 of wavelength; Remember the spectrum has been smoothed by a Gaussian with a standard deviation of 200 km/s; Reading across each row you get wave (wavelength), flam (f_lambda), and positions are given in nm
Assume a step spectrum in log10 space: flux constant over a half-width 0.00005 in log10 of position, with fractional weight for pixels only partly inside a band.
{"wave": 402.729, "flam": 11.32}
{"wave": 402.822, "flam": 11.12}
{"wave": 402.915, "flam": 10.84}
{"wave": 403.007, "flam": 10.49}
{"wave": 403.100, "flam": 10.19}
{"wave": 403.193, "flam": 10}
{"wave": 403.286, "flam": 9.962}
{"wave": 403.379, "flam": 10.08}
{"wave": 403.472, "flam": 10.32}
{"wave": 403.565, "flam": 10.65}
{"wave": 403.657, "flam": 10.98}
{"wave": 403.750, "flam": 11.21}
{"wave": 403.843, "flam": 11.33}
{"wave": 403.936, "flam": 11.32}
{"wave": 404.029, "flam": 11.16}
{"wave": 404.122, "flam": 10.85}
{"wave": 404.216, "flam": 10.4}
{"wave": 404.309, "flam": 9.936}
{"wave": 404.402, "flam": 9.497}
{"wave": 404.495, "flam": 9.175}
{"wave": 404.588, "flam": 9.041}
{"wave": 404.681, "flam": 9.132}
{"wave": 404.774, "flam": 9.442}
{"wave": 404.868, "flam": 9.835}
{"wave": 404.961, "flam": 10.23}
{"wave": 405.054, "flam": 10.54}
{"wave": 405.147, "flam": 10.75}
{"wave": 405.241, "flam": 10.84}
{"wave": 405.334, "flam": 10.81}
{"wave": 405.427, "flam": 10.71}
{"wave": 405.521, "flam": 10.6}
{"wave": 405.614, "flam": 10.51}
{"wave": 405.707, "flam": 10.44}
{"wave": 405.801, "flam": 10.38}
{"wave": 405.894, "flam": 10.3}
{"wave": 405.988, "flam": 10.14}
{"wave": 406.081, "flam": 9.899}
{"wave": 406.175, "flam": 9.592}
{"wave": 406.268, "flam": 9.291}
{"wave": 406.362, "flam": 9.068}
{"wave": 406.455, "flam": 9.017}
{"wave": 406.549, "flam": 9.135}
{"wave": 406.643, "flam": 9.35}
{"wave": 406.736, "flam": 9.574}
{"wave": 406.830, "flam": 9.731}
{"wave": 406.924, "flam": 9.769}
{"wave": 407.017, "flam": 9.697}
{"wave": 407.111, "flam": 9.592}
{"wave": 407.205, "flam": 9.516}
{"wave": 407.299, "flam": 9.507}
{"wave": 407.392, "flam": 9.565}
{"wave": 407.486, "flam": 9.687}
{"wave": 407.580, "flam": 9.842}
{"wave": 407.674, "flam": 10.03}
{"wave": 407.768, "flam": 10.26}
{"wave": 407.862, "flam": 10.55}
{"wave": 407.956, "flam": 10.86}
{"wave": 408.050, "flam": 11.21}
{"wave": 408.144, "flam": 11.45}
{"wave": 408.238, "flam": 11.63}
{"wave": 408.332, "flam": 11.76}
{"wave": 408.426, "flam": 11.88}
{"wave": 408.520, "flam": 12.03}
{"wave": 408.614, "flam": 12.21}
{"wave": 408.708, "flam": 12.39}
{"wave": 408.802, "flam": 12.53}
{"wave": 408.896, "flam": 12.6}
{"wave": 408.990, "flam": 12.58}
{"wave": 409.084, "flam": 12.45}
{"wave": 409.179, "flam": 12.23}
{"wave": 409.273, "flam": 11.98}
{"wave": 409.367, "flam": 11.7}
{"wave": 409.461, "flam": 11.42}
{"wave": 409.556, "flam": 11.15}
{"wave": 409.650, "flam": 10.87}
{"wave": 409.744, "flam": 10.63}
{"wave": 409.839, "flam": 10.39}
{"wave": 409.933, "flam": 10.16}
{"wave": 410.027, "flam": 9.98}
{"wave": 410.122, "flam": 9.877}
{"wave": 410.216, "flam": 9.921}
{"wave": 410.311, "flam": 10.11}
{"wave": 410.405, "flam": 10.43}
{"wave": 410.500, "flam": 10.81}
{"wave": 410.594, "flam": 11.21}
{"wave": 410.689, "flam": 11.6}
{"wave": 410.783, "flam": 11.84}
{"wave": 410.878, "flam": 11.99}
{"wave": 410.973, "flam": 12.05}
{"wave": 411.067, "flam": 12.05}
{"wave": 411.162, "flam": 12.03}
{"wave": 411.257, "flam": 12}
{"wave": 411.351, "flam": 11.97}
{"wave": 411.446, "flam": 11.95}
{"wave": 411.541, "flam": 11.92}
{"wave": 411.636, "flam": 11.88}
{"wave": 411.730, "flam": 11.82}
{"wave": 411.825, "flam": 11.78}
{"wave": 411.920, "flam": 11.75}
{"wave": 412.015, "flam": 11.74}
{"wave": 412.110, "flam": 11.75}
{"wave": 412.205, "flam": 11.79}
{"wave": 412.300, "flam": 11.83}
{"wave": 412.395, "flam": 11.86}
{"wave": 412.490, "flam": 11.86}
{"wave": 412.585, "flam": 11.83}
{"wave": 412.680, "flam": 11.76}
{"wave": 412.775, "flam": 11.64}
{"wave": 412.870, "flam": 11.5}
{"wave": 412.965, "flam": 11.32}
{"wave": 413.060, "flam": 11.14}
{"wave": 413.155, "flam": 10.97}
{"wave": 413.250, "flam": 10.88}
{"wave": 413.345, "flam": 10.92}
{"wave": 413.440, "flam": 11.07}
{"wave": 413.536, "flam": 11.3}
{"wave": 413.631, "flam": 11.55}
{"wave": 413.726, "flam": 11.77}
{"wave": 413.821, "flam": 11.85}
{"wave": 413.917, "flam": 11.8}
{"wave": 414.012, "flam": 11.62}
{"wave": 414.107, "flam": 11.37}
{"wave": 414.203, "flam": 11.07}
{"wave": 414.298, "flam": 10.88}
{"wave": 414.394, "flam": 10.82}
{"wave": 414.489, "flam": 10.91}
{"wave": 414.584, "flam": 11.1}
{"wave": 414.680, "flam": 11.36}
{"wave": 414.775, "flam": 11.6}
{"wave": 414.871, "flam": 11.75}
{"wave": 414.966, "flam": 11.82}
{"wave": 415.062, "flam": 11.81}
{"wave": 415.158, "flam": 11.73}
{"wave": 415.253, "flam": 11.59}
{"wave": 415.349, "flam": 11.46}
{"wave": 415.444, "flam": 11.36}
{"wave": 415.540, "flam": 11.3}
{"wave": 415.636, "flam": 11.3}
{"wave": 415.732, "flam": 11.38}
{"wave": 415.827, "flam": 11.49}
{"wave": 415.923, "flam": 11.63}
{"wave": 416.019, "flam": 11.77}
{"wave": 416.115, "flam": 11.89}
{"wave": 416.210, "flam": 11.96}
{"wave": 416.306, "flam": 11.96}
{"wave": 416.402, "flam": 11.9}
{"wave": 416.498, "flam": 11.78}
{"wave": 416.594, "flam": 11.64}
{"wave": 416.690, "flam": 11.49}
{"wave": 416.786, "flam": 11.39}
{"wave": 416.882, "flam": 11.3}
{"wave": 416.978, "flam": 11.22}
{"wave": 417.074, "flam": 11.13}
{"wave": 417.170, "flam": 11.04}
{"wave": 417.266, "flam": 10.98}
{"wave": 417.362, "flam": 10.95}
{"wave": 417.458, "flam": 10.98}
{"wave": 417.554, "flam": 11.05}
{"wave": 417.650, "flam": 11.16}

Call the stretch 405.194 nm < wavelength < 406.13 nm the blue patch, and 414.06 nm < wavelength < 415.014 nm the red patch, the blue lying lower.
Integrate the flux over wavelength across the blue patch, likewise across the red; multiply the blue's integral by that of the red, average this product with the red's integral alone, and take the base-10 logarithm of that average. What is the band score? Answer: 1.76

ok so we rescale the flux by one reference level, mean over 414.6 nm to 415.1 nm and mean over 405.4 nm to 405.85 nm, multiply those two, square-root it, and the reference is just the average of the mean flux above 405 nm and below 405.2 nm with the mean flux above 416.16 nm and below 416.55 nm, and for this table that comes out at 0.98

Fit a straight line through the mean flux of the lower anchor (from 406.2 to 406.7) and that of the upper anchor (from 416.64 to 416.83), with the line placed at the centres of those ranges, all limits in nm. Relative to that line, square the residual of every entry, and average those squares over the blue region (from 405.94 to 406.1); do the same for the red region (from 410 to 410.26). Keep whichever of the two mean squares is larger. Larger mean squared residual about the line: 1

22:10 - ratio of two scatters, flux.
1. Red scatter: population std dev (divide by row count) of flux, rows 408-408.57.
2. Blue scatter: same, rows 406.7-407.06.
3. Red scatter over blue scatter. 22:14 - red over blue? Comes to 3.7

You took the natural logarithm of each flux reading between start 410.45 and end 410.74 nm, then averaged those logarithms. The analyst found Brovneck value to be 2.42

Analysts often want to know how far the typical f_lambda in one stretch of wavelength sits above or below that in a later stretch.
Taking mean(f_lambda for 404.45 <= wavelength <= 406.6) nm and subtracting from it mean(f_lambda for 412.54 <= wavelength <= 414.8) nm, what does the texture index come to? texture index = -1.4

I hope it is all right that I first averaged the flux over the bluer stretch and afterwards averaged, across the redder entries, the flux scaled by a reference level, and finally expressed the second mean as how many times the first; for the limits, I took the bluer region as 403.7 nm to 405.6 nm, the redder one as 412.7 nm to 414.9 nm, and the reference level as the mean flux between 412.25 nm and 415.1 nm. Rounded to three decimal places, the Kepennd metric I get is 0.096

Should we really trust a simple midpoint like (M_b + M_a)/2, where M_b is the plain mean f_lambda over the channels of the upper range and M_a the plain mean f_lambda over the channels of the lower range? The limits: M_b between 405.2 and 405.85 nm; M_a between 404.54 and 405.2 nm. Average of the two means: 10.2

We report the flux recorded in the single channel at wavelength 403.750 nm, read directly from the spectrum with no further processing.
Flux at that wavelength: 11.21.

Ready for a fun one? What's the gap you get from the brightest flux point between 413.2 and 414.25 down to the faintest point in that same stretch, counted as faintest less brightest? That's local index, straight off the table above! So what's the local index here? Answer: -0.97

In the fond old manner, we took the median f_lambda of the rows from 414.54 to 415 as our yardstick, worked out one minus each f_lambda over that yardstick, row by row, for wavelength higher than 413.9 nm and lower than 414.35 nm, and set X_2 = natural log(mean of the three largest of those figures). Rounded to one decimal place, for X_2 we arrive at -3.2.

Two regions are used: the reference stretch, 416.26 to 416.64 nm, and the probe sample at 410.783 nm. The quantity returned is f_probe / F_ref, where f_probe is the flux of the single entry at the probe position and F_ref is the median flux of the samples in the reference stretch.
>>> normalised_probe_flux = 1.00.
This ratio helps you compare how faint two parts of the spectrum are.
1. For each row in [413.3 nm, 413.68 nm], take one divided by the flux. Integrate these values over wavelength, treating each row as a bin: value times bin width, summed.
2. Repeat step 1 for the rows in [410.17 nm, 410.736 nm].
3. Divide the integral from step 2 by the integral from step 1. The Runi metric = 1.6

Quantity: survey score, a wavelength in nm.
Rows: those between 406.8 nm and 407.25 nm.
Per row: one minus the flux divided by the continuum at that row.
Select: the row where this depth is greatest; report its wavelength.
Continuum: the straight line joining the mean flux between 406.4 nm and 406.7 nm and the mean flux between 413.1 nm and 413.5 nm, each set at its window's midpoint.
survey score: 407.205 nm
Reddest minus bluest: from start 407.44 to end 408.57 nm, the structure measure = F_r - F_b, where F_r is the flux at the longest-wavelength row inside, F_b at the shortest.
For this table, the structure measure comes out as 2.3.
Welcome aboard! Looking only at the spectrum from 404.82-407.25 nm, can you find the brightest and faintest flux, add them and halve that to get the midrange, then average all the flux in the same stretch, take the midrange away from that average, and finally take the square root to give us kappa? 0.21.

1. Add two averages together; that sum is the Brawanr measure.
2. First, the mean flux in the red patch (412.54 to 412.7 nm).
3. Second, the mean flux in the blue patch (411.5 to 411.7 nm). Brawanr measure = 23.7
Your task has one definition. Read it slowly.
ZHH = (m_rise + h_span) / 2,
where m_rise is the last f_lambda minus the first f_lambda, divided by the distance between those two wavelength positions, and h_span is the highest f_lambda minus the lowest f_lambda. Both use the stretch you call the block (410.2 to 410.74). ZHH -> 2.6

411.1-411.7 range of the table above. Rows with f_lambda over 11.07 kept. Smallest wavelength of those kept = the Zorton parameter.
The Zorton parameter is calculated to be 411.162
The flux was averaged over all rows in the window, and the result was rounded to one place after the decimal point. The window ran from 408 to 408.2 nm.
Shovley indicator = 11.3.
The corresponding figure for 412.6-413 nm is 11.6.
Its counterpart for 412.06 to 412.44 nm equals 11.8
